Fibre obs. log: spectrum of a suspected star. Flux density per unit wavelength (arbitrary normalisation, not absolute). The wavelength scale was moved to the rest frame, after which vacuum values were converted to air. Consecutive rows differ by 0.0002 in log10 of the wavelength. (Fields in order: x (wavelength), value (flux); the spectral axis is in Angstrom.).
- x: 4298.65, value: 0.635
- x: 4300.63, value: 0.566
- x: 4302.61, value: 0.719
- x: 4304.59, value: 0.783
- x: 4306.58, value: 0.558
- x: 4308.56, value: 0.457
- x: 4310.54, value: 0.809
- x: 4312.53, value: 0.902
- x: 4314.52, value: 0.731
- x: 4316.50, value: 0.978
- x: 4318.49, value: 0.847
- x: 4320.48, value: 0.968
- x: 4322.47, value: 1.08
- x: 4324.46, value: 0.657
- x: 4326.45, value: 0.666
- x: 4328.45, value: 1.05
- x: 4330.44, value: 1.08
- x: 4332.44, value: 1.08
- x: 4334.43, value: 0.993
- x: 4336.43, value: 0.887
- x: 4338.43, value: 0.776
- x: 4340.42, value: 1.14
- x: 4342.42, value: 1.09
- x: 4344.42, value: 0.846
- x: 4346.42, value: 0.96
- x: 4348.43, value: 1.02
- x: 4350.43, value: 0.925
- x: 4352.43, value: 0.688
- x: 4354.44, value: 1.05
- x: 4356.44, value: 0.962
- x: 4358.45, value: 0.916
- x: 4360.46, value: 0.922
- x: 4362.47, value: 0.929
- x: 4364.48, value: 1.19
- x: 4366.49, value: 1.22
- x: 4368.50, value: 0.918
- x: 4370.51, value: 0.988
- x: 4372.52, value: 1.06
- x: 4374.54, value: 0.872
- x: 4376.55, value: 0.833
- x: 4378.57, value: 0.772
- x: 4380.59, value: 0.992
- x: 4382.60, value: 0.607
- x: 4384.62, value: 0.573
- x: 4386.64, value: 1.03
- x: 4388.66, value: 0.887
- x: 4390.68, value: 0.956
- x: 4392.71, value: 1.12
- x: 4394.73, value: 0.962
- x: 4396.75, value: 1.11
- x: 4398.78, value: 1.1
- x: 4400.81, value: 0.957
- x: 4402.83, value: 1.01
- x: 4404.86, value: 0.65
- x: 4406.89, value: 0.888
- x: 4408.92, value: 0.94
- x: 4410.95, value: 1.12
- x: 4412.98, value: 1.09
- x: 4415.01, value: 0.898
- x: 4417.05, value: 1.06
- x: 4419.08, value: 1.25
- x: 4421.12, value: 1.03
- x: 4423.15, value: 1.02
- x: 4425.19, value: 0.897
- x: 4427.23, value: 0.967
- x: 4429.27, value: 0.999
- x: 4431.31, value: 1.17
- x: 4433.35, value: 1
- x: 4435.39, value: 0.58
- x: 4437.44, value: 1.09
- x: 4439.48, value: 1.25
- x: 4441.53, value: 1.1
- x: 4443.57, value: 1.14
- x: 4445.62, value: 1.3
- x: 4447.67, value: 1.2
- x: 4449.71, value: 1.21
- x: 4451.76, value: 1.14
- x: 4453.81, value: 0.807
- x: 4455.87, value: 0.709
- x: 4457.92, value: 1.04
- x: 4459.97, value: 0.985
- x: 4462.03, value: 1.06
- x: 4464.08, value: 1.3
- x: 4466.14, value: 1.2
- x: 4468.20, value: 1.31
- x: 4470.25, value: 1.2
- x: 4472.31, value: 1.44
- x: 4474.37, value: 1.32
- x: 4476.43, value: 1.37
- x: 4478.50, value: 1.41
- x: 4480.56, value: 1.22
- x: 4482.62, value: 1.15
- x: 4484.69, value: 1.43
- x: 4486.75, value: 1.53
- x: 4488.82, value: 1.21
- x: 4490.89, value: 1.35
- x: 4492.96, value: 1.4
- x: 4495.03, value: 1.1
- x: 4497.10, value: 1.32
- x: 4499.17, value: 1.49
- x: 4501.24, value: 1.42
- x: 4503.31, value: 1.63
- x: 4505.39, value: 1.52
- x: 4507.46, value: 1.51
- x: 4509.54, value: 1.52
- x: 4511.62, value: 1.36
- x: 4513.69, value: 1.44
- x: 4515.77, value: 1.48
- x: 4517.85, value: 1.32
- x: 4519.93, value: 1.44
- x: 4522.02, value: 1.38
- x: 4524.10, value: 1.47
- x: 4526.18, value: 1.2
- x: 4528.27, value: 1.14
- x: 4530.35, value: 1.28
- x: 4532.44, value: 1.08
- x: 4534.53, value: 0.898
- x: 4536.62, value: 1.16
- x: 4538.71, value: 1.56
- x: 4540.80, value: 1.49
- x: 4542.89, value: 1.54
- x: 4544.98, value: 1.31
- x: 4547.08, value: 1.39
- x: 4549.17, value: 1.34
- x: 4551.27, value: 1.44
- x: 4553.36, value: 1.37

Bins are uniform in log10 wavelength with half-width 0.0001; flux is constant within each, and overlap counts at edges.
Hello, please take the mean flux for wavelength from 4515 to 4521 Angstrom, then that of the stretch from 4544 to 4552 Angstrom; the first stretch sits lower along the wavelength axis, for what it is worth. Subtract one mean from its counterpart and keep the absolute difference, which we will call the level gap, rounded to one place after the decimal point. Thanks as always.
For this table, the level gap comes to 0.0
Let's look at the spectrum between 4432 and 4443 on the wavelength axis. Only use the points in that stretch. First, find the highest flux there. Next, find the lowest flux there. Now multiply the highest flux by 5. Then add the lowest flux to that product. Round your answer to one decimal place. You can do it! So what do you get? 6.8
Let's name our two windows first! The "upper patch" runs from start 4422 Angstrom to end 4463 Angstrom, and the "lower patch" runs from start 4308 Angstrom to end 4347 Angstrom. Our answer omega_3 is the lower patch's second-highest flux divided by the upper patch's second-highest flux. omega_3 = 0.872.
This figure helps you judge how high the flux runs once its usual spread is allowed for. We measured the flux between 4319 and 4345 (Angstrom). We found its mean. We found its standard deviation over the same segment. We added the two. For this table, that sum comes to 1.11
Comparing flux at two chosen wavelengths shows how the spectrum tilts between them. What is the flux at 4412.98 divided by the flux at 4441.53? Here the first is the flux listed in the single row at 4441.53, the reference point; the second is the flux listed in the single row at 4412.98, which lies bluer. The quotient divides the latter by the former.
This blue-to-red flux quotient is 1.0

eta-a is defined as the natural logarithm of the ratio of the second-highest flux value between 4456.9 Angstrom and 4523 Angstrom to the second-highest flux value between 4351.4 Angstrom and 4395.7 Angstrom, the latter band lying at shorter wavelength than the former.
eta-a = 0.25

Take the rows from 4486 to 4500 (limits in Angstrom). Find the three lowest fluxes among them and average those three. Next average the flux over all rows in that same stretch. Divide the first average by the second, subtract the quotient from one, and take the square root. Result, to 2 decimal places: 0.31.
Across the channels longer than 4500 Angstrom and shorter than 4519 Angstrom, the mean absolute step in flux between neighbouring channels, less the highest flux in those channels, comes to -1.53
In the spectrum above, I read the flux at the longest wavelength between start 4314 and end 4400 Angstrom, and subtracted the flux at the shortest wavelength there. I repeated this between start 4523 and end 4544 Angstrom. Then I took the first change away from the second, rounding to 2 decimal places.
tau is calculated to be -0.30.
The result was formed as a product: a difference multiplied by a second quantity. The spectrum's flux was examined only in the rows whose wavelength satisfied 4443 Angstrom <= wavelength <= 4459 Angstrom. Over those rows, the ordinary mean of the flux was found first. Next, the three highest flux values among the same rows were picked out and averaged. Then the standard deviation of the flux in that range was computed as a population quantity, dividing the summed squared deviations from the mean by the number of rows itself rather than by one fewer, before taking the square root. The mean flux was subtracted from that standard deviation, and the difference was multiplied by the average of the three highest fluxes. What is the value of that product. -1.1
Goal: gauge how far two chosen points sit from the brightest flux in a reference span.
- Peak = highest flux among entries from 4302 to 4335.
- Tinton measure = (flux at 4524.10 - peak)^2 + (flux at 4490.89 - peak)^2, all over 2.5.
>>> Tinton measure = 0.09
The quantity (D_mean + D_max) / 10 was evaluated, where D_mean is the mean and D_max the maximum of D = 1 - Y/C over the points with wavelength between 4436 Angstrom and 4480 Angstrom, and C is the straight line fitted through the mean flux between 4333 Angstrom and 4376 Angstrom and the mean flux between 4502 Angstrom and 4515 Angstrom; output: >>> 0.058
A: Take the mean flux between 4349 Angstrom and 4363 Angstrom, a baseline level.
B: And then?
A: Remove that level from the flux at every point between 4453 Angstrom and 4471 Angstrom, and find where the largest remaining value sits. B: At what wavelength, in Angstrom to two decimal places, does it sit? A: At 4468.20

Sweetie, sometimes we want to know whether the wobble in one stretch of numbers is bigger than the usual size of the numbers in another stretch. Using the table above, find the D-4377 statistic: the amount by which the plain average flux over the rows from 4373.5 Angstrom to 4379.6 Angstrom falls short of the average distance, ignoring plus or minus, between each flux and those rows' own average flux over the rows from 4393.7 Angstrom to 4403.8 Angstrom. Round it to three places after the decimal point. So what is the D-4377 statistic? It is -0.764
